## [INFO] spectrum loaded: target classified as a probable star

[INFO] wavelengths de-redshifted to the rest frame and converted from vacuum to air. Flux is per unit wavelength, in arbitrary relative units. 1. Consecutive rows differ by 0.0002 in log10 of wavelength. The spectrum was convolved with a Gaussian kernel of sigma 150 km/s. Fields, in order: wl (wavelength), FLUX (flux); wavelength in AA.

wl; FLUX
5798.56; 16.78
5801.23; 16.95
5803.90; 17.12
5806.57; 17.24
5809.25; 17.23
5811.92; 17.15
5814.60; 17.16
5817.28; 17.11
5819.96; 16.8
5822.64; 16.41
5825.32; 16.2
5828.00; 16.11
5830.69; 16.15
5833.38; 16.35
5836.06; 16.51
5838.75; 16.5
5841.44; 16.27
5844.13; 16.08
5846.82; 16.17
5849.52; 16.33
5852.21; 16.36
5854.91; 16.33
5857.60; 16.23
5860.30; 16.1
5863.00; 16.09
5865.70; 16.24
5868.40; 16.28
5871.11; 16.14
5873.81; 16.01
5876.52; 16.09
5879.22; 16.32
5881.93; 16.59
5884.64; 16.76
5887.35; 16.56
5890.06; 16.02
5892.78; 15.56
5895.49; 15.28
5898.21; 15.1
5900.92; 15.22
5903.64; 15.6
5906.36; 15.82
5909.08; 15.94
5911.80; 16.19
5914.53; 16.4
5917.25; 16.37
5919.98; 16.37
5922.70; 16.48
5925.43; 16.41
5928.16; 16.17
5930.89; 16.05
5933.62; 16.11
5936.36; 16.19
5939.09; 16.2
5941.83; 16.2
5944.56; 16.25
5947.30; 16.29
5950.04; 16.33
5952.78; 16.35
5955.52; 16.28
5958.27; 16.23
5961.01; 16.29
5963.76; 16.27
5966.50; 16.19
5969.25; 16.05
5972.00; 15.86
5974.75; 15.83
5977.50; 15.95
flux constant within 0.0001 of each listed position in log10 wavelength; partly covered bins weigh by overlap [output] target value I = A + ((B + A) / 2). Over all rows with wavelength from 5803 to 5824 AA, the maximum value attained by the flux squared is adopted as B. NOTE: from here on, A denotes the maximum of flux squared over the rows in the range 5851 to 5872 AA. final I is 550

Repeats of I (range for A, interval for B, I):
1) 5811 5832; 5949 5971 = 575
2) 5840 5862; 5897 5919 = 536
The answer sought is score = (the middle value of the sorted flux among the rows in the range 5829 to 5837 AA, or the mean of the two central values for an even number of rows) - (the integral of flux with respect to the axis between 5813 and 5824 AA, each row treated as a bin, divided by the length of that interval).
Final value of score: -0.5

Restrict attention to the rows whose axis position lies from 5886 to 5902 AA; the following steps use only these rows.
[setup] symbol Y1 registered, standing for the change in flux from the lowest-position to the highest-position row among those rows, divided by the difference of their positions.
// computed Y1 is -0.099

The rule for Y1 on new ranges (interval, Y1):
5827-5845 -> -0.002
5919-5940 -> -0.009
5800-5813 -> 0.019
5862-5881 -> 0.014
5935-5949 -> 0.009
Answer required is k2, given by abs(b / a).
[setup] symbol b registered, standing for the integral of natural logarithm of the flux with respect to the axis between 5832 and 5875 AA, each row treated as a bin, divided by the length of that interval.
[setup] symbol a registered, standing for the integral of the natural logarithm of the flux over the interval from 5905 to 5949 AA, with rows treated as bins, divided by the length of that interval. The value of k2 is 1.001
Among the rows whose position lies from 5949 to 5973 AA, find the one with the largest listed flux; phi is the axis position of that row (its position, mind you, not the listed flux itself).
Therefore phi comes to 5952.78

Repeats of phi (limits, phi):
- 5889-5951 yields 5922.70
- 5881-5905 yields 5884.64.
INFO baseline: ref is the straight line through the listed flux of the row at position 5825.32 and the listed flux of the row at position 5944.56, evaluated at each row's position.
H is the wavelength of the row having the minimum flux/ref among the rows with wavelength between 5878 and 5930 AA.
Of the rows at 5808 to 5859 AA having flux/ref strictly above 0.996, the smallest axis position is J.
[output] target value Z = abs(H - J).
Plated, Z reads 89.0 AA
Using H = 5898.21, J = 5809.25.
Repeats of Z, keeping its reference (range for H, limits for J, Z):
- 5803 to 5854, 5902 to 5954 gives 67.7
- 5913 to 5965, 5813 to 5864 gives 116.3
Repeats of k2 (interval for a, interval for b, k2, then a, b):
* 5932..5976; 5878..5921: 0.996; 2.78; 2.77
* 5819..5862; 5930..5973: 0.998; 2.79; 2.79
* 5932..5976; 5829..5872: 1.001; 2.78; 2.79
